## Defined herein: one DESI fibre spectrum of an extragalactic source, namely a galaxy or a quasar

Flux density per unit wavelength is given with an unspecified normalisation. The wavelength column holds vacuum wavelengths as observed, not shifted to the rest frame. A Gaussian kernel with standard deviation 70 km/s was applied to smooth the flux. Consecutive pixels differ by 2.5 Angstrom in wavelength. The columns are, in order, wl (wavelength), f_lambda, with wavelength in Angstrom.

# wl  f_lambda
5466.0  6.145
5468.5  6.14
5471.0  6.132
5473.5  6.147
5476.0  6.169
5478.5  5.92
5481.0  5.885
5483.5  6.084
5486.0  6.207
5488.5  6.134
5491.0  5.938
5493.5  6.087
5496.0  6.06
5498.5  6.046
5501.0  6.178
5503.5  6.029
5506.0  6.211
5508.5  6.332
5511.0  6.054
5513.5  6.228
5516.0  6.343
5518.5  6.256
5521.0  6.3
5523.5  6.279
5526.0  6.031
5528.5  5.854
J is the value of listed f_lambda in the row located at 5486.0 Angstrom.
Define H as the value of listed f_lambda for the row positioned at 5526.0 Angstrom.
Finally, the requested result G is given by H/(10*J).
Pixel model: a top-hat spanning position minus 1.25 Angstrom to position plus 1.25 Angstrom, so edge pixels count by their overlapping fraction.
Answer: 0.097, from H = 6.031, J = 6.207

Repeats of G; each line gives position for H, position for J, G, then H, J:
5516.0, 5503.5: 0.105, 6.343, 6.029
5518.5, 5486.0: 0.101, 6.256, 6.207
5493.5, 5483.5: 0.100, 6.087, 6.084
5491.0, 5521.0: 0.094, 5.938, 6.3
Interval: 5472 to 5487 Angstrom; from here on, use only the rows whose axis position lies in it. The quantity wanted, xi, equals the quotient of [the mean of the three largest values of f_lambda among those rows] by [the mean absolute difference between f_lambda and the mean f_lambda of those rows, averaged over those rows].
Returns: 56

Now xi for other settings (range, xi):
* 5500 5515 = 72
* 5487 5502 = 104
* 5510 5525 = 92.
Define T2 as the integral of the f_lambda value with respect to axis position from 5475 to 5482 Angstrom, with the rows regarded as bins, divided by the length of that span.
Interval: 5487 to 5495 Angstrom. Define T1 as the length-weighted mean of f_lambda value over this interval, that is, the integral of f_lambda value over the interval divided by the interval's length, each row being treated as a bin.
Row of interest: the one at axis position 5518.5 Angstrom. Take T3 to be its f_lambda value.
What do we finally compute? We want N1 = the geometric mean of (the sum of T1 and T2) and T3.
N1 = 8.68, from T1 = 6.06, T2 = 5.99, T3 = 6.256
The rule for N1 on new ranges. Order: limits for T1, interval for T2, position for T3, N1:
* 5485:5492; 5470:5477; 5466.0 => 8.67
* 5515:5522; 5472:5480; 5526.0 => 8.64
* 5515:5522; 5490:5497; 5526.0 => 8.62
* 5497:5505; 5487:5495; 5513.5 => 8.70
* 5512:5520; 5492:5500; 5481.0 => 8.52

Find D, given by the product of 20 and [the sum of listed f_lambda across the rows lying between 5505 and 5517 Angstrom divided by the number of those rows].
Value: 125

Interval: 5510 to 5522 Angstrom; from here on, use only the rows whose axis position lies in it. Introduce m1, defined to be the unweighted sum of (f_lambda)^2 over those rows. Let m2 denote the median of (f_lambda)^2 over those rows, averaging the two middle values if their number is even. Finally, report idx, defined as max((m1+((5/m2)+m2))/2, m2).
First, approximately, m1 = 194.5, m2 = 39.1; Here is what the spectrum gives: 117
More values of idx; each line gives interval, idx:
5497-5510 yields 114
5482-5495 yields 111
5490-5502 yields 110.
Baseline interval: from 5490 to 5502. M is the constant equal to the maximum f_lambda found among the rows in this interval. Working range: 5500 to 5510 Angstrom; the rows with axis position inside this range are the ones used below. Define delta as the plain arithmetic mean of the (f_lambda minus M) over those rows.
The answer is 0.01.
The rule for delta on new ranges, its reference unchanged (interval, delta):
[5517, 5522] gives 0.10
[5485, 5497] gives -0.09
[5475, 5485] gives -0.16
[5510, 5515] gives -0.04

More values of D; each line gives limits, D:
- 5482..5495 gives 122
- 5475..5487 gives 121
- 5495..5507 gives 122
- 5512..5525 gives 126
